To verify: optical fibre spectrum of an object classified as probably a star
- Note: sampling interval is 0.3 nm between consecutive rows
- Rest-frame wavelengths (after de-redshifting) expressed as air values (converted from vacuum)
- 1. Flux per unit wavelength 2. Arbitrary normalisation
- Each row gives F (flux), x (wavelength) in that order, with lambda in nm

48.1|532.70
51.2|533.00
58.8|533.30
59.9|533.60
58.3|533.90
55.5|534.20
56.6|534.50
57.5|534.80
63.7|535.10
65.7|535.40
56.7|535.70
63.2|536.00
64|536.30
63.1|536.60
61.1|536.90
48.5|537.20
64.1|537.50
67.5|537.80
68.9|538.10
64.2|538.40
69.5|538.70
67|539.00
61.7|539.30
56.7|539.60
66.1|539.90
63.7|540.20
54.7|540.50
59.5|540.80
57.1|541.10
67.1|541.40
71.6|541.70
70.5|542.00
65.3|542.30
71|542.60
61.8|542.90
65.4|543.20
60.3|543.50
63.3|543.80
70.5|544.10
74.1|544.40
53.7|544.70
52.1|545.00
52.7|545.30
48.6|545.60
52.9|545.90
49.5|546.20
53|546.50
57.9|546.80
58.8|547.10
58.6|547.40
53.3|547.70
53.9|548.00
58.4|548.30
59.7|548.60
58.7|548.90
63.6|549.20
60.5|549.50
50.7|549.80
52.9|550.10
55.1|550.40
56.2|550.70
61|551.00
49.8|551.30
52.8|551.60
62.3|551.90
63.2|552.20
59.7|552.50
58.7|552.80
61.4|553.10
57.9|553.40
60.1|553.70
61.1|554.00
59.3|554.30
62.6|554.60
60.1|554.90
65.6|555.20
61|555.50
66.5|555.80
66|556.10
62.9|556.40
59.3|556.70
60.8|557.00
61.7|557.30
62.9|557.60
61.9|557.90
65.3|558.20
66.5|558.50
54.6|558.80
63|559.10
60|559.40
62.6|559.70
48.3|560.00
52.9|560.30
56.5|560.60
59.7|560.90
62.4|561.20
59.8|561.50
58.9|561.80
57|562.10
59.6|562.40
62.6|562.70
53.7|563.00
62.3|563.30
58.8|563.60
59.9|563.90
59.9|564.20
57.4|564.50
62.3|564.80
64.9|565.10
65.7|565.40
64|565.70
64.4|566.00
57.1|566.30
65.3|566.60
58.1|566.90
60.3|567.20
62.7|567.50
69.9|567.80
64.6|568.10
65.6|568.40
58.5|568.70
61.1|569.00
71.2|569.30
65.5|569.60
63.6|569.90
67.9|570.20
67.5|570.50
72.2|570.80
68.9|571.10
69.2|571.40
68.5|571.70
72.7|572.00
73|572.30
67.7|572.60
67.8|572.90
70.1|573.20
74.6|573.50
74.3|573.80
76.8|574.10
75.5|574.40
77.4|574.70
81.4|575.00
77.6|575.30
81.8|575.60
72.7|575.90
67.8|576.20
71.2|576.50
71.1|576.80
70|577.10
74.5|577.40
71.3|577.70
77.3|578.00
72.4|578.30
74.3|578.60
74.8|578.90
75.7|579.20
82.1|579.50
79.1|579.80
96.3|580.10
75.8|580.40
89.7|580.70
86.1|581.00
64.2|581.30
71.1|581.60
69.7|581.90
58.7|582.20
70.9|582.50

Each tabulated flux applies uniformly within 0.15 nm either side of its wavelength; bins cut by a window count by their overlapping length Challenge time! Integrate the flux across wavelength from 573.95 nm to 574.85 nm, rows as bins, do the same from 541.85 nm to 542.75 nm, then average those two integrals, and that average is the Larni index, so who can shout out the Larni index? 65.5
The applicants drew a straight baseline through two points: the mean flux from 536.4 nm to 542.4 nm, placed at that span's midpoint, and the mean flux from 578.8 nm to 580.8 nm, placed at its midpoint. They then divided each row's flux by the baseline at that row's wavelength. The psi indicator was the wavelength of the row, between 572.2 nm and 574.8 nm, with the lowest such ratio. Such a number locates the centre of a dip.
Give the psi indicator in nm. 572.90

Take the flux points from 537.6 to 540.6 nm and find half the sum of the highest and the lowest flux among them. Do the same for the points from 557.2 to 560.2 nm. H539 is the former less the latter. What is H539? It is 4.7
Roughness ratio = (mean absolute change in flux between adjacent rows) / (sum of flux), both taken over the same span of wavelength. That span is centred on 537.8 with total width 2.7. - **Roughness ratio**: 0.010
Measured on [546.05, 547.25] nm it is 0.014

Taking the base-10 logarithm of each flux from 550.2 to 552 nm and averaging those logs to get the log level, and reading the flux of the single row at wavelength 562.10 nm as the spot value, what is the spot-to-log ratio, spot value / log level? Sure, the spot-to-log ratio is 33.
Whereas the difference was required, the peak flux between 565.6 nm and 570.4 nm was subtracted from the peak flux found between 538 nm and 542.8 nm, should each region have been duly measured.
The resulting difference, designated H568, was 0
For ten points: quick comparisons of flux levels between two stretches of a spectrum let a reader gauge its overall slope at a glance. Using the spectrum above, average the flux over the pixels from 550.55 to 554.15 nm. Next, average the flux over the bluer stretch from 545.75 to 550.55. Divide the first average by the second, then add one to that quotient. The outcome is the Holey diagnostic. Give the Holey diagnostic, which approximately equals 2.05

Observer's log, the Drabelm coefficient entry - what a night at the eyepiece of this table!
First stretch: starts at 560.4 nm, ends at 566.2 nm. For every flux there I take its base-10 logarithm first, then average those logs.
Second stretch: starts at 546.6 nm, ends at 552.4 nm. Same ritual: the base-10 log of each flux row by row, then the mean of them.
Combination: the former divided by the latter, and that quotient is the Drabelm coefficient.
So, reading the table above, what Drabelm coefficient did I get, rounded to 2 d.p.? 1.01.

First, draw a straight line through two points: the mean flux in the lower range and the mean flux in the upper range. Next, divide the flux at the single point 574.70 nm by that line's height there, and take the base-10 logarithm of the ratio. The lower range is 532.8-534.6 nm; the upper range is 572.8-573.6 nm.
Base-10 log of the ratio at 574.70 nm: 0.04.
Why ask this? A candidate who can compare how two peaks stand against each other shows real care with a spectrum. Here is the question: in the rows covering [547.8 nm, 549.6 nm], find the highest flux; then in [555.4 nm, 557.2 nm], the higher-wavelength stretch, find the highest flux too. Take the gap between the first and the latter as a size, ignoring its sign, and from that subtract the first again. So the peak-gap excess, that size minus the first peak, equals -61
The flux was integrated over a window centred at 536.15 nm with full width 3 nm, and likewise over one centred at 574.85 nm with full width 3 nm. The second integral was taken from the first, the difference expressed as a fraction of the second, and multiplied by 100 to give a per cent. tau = -20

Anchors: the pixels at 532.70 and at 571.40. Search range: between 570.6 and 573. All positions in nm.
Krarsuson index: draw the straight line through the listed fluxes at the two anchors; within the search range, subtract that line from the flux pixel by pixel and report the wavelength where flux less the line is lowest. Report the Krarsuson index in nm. 572.90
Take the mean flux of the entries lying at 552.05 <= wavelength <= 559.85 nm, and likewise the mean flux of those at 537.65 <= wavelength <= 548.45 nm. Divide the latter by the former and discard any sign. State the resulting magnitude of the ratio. 0.99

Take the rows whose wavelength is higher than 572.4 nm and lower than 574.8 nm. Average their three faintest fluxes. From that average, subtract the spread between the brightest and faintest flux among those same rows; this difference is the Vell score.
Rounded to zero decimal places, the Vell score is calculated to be 59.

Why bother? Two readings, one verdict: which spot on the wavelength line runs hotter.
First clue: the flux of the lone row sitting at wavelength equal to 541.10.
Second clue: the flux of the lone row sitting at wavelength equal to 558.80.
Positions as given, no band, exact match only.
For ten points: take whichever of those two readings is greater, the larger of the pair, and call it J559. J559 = 57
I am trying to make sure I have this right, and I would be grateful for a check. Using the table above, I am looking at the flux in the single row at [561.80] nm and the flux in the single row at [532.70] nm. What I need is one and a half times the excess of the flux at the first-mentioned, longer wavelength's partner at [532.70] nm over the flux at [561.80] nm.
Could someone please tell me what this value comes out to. -16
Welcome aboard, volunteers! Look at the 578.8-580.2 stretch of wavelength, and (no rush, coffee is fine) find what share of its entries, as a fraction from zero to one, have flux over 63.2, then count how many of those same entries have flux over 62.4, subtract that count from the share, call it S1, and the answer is -4.0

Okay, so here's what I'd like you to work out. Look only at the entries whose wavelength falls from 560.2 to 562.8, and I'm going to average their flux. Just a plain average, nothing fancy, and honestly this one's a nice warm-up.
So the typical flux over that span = 59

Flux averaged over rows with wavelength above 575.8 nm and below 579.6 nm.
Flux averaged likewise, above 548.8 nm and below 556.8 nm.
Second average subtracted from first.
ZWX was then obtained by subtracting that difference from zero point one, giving -14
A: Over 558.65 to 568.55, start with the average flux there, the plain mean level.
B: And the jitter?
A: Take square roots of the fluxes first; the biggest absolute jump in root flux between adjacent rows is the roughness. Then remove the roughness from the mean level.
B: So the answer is 59.5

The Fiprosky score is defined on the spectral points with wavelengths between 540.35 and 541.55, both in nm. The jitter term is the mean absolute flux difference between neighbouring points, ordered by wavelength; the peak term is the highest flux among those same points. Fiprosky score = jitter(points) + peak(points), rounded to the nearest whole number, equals 73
